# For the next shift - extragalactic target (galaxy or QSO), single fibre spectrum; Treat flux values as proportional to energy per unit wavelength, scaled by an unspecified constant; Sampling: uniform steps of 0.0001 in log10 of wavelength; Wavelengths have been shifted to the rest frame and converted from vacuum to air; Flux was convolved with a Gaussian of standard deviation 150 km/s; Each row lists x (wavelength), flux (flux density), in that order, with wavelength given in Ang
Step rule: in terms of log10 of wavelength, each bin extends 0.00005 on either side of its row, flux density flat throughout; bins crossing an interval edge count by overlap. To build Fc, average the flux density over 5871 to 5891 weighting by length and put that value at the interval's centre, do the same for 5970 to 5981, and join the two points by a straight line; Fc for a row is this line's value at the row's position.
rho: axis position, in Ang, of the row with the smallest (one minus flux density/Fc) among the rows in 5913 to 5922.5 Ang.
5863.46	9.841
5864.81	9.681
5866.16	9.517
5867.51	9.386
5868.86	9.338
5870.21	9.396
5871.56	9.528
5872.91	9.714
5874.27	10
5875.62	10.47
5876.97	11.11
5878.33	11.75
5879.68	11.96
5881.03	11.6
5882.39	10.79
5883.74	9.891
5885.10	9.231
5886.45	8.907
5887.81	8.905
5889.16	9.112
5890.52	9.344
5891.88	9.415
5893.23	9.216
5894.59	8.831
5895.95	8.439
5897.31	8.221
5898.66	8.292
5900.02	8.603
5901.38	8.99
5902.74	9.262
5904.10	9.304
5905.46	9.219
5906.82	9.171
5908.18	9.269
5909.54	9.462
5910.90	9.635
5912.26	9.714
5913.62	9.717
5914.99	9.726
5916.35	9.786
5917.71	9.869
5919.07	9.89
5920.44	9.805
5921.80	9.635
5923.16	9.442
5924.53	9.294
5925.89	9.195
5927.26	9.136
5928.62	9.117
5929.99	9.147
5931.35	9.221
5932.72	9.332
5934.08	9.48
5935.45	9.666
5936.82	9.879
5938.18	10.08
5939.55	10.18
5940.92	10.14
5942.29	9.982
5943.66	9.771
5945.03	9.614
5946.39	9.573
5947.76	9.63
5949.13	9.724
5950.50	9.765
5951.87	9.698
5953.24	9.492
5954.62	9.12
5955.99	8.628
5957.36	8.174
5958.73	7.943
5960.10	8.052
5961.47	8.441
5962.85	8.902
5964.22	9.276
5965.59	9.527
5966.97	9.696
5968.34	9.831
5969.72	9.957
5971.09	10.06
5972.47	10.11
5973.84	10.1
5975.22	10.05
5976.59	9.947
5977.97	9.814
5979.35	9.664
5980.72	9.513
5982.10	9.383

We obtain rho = 5919.07 Ang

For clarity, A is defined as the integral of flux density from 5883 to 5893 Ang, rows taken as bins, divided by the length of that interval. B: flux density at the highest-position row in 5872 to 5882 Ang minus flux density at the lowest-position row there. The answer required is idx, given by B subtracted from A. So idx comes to 7.4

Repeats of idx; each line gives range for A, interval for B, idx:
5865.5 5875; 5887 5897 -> 10.0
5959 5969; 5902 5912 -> 8.7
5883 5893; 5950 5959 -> 11.1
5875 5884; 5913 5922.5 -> 11.2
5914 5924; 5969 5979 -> 9.9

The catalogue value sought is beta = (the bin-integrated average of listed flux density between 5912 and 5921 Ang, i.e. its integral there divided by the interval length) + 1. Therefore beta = 10.8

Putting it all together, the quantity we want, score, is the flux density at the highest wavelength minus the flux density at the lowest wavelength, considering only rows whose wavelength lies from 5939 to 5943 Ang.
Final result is -0.20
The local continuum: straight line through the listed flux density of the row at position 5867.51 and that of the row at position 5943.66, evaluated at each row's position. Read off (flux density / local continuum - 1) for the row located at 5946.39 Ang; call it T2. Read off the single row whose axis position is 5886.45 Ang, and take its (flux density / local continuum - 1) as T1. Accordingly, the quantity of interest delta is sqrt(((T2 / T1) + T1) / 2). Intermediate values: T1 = -0.06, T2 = -0.022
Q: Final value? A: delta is 0.39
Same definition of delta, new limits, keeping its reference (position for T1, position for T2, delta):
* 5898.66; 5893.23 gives 0.23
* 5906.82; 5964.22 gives 0.83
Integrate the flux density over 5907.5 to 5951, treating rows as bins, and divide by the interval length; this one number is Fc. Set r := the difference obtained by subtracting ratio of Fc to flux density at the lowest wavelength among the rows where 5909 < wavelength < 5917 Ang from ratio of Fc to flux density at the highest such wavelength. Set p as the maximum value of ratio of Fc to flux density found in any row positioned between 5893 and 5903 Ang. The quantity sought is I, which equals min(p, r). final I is -0.03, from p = 1.17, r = -0.03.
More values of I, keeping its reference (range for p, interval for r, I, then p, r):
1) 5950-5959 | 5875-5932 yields 0.12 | 1.21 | 0.12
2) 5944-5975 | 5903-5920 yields -0.06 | 1.21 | -0.06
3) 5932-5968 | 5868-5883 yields -0.14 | 1.21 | -0.14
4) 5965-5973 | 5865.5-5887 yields 0.07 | 1.01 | 0.07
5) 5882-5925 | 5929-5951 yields -0.07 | 1.17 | -0.07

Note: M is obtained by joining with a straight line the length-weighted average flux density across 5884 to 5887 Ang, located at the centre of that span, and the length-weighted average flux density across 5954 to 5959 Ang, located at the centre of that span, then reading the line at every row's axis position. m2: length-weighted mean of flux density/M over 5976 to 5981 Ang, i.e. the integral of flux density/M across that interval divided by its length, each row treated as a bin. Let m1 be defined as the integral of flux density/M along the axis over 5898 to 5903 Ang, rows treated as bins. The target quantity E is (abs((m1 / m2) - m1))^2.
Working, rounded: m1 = 4.8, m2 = 1.17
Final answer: 0.5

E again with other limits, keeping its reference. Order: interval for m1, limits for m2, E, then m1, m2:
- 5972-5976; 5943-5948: 0.3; 4.8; 1.12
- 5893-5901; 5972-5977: 1.7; 7.6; 1.21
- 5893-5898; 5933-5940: 0.3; 4.7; 1.13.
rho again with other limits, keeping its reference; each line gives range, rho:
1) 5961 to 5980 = 5972.47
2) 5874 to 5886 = 5879.68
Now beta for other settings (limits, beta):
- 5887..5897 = 10.0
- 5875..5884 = 12.1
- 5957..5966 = 9.6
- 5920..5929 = 10.4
